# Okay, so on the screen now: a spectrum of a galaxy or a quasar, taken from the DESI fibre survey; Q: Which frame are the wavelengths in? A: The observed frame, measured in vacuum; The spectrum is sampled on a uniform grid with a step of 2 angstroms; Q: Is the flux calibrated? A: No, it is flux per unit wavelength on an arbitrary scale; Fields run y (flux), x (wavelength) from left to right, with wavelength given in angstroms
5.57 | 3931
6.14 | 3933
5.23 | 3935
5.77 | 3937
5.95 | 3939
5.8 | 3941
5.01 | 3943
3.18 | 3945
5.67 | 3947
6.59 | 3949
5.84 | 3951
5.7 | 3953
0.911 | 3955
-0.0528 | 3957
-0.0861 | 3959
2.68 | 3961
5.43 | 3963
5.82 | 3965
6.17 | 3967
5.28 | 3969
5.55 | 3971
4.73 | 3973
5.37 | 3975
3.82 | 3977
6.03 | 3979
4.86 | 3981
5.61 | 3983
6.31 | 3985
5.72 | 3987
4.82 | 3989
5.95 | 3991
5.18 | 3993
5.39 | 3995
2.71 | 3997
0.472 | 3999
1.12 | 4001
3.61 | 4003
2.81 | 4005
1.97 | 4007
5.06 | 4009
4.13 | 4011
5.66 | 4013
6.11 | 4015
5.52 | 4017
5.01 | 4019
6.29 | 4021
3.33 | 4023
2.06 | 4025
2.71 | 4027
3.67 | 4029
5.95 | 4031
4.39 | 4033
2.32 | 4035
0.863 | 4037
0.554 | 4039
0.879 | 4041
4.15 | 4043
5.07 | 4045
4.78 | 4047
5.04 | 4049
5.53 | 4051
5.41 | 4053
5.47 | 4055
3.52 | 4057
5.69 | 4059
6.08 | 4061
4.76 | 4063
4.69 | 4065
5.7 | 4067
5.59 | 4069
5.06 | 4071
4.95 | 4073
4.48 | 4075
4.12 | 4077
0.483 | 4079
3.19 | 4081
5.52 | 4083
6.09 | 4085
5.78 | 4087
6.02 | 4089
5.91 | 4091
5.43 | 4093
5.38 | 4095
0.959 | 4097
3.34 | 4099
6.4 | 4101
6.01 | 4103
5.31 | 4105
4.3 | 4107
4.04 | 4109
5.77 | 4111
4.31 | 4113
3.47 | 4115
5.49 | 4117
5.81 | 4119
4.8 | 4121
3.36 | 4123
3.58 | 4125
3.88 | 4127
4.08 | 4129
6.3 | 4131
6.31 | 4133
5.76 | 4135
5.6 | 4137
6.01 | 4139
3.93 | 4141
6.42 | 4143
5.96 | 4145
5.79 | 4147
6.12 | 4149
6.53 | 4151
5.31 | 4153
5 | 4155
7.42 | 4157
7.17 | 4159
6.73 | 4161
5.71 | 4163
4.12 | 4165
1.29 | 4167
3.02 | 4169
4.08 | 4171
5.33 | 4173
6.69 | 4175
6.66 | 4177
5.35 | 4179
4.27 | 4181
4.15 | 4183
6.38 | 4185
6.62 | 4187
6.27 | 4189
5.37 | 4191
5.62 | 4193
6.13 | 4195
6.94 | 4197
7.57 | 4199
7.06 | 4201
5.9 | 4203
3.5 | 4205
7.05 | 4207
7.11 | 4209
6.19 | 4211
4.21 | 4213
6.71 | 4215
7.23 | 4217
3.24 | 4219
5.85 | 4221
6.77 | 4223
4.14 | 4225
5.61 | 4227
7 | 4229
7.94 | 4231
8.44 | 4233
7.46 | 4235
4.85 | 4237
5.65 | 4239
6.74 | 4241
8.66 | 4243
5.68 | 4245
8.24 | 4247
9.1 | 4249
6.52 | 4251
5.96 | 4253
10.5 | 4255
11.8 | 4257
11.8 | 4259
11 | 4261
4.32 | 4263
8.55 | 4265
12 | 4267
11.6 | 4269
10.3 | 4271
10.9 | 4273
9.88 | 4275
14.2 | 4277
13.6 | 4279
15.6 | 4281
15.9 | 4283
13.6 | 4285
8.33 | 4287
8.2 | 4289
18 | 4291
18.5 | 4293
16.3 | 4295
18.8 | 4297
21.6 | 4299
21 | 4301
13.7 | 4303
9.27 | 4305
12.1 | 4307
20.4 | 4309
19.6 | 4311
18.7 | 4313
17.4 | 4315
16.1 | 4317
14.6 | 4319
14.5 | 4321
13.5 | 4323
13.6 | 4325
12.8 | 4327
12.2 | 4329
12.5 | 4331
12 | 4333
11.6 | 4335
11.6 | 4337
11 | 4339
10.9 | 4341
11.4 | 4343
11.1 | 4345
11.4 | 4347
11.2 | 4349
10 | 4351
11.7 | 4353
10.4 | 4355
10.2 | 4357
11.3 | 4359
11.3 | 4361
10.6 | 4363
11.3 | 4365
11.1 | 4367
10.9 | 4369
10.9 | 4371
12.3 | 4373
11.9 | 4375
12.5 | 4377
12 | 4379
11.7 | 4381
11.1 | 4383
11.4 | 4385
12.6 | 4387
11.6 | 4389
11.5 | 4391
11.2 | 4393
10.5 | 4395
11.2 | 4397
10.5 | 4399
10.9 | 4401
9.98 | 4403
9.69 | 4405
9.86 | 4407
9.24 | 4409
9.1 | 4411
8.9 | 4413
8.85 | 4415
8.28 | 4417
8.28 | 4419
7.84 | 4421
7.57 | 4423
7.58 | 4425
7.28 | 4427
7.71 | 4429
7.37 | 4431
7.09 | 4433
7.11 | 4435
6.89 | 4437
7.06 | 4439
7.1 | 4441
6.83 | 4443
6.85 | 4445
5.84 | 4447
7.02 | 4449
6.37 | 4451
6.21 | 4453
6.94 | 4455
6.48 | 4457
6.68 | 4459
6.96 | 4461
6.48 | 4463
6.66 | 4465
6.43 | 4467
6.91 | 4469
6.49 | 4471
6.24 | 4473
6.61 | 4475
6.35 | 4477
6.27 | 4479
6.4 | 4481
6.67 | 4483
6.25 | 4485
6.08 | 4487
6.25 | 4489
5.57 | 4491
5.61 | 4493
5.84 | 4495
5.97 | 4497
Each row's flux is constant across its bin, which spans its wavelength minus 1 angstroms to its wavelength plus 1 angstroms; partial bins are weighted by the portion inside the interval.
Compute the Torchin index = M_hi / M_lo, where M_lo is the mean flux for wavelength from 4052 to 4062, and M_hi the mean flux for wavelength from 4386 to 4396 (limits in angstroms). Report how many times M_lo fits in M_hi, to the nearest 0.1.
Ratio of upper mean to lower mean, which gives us 2.2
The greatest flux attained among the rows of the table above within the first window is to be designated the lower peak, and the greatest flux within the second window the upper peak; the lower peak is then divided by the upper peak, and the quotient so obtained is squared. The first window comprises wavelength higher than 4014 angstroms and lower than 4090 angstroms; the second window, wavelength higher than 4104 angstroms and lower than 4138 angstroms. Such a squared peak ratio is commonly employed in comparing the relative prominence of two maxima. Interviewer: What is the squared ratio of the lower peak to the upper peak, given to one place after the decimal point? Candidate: 1.0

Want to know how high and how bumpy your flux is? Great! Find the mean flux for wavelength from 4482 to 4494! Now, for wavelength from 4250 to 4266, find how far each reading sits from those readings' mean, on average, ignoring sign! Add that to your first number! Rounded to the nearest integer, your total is 9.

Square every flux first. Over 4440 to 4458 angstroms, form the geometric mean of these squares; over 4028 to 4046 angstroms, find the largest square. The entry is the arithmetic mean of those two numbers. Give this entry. 40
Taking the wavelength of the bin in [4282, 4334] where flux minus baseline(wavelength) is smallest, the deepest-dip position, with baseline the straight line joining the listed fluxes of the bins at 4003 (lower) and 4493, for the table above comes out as 4289 angstroms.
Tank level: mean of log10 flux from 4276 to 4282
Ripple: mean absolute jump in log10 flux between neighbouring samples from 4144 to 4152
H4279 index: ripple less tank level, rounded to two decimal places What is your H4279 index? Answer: -1.14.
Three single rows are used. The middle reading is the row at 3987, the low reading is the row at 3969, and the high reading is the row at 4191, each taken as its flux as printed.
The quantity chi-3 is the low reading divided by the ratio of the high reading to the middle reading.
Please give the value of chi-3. 5.6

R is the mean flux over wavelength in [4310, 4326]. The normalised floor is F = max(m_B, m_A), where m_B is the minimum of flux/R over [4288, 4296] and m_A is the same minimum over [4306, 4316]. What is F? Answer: 0.76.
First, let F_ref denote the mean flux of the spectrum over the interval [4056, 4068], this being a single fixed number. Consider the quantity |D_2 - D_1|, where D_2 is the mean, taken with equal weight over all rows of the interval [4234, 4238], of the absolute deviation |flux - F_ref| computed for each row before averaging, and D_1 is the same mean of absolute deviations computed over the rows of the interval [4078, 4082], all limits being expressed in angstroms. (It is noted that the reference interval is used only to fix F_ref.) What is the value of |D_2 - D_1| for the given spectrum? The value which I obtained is 1.9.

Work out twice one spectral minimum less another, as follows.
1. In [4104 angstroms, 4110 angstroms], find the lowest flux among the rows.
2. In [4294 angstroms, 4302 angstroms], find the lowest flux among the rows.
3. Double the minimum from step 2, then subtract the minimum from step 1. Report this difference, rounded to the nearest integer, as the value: 29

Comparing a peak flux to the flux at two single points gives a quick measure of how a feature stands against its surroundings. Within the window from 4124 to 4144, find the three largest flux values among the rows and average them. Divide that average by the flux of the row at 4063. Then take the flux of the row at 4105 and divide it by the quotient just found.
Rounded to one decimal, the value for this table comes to 4.0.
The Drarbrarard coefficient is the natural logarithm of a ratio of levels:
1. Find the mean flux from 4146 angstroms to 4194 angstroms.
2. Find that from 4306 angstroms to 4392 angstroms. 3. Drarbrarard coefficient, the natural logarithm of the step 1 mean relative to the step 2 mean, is -0.8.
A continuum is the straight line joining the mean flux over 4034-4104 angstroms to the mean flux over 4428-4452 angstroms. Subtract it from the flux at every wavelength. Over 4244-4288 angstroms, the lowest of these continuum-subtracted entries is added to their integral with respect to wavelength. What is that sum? 204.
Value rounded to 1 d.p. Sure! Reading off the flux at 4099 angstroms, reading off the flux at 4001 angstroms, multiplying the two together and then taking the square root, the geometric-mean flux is 1.9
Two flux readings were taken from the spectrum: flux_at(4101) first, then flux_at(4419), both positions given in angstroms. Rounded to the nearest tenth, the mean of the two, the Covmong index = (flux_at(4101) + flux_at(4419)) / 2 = 7.3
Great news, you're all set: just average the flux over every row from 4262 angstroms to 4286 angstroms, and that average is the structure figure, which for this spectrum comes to 11.7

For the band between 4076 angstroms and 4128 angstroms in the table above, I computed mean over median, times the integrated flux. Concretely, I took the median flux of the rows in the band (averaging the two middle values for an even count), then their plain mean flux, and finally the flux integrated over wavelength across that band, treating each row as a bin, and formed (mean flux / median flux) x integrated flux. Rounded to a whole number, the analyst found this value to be 215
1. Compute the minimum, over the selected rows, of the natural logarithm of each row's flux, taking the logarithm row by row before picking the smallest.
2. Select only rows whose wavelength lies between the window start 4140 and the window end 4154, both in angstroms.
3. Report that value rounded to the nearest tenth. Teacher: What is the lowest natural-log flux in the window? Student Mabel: 1.4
